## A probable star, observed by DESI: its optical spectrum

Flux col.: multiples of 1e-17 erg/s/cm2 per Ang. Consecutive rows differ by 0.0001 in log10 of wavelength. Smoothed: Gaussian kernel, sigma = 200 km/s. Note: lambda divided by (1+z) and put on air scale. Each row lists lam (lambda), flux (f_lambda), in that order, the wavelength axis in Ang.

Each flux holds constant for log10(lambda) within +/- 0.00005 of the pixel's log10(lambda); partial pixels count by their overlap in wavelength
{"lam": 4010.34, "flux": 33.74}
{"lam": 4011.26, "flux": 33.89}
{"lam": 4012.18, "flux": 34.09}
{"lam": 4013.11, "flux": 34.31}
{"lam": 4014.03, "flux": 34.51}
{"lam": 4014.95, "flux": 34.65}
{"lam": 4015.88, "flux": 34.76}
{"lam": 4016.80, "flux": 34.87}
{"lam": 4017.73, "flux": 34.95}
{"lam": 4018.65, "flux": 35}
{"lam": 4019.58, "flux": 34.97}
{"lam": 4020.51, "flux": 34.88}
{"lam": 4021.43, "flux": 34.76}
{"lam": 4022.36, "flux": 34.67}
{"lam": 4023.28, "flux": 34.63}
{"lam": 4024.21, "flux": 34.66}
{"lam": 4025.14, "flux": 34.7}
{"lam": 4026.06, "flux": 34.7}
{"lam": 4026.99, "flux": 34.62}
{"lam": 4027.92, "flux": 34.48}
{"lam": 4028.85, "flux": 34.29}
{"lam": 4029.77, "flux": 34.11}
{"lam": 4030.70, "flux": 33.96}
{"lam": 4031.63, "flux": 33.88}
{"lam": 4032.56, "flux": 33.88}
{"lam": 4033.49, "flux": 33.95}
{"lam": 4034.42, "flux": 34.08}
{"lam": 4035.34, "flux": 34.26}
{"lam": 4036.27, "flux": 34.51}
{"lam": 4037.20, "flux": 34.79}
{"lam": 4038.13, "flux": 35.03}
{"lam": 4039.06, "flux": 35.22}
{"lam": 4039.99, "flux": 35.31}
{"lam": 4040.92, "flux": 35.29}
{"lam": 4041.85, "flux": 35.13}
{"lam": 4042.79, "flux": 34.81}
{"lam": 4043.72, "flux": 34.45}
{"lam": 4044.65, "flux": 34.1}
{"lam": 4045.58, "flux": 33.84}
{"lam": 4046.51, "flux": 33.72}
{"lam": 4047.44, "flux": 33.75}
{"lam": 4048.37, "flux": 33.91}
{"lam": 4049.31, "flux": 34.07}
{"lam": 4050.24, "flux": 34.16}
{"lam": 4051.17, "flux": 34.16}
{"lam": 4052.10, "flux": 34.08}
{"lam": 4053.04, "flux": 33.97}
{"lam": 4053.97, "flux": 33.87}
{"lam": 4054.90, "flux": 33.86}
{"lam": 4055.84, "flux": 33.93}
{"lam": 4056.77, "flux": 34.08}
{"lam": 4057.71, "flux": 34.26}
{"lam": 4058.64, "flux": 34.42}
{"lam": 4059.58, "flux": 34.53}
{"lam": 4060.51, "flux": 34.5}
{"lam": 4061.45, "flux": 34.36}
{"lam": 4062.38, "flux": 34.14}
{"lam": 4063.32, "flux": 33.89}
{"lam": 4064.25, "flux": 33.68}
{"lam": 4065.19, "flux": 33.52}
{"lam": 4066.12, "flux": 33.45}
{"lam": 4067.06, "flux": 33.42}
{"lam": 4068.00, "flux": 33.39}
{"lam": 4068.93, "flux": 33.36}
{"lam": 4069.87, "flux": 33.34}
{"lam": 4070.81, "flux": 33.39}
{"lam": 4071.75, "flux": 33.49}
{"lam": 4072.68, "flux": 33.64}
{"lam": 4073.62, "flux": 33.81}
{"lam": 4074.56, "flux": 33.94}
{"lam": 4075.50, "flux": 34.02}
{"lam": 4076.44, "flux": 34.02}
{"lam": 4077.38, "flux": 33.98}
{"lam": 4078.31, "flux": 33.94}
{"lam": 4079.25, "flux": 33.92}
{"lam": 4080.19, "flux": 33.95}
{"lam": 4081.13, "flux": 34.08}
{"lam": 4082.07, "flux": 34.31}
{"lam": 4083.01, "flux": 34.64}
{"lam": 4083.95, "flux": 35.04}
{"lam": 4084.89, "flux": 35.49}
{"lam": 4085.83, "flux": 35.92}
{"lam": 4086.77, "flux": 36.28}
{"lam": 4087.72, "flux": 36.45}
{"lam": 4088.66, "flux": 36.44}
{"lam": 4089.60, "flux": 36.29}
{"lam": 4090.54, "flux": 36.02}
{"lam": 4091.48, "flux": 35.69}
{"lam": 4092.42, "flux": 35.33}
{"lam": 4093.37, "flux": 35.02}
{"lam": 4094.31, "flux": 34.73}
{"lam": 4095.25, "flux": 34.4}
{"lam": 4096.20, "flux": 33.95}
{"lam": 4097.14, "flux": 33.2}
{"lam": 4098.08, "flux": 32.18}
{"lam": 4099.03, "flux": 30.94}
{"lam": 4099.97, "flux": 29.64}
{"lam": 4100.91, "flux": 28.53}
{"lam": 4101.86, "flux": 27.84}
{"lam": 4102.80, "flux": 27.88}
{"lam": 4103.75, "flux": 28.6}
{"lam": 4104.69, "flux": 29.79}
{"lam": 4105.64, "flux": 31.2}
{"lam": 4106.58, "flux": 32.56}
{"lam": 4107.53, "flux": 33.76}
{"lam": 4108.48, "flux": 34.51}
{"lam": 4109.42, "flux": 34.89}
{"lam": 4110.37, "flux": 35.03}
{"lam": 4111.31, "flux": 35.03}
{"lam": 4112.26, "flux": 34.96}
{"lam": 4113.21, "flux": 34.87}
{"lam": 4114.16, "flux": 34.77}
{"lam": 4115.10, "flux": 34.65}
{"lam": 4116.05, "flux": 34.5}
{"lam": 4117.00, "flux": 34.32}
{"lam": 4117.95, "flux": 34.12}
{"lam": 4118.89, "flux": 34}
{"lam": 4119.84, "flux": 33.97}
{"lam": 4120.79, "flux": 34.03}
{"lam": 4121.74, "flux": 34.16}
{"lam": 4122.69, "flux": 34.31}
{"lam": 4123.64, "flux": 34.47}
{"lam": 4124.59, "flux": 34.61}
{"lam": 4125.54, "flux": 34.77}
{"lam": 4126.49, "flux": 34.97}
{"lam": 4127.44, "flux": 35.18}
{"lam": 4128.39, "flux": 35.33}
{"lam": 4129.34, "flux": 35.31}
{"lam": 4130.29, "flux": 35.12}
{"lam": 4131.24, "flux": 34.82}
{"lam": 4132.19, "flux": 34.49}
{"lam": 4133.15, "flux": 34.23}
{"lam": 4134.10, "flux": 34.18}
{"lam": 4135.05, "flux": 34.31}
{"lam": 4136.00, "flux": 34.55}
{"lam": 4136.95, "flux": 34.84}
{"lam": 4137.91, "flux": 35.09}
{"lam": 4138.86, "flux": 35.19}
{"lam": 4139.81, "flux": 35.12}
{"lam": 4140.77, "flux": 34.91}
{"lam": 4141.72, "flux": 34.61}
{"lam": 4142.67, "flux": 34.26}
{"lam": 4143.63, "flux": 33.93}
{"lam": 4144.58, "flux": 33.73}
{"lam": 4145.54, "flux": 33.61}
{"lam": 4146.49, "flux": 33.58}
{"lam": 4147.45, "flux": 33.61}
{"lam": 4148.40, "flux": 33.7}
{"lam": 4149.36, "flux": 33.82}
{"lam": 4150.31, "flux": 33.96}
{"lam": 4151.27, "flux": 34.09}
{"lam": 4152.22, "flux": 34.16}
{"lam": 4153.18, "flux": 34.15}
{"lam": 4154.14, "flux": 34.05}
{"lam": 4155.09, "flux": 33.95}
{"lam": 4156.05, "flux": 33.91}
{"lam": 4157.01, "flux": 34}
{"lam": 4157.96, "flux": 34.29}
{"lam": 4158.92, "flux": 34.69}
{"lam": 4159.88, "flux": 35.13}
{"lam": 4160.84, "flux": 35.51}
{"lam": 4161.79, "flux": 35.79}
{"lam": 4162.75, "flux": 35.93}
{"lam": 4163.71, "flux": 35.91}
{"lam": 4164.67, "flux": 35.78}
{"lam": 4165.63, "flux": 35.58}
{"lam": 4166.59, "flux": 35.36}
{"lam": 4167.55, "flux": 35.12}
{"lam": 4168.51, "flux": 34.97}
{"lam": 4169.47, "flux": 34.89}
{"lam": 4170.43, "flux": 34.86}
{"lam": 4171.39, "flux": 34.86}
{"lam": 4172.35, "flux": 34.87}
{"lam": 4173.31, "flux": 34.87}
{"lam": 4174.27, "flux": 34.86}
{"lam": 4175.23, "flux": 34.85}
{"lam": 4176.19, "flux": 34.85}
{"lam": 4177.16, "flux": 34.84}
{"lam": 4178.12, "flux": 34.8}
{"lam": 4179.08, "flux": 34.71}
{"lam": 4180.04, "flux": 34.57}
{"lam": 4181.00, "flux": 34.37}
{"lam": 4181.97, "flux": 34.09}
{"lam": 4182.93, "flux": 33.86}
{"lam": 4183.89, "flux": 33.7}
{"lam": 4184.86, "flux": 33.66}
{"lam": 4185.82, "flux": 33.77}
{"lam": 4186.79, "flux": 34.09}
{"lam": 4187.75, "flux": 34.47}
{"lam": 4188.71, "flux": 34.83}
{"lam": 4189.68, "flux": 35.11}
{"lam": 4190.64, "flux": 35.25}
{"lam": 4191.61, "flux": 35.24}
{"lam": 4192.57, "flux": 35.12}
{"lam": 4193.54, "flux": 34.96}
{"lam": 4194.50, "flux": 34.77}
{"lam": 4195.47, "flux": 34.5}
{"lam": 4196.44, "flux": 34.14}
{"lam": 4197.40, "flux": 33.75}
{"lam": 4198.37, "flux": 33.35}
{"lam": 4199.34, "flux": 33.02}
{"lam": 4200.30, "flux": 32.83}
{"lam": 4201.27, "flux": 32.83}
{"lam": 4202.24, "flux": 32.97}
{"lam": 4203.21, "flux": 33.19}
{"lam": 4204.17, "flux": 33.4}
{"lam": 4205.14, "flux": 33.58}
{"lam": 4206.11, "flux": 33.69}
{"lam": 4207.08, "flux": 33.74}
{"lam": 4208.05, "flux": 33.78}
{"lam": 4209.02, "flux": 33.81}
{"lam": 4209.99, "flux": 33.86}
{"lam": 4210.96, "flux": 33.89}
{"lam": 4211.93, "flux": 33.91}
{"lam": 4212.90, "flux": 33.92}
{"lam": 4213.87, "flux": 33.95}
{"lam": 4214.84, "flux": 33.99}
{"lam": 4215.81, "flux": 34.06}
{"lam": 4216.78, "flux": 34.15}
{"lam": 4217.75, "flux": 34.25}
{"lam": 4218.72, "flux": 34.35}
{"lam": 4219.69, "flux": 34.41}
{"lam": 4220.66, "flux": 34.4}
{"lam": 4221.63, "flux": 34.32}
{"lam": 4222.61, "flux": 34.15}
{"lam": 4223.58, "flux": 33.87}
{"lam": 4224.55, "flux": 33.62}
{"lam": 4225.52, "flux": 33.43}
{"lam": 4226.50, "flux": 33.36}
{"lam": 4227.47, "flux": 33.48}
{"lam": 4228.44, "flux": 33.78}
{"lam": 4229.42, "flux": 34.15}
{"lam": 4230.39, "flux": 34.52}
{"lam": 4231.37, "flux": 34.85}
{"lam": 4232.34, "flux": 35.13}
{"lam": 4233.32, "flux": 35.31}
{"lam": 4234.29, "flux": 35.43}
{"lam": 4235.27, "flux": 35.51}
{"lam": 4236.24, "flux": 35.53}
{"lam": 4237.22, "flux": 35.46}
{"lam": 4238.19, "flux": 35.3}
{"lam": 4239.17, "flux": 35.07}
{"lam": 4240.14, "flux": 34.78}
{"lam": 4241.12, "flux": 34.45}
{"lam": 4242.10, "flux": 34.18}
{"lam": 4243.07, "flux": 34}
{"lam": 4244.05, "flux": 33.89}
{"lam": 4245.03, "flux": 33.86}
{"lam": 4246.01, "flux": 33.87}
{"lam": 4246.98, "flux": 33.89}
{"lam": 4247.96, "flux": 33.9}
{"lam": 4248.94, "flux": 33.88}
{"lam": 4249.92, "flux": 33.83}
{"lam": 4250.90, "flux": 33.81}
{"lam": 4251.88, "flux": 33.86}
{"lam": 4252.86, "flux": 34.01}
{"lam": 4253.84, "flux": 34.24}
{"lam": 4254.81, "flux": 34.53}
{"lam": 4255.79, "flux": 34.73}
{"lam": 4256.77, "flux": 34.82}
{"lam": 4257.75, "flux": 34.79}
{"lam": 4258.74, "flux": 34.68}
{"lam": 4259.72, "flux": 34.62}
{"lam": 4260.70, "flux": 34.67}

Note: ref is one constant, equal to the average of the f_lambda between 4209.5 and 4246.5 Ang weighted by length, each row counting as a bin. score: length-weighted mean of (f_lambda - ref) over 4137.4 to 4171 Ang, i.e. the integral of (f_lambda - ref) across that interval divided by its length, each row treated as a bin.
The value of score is 0.3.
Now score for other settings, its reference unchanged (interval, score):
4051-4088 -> -0.2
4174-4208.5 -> -0.2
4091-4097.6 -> 0.3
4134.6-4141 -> 0.5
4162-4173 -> 1.0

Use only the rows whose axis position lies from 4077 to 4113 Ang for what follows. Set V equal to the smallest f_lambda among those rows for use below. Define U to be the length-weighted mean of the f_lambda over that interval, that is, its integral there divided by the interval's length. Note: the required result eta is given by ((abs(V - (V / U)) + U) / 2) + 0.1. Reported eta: 30.4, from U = 33.6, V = 27.84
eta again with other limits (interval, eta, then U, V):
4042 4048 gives 33.5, 34.2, 33.72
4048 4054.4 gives 33.5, 34.0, 33.87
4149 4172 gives 33.9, 34.8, 33.82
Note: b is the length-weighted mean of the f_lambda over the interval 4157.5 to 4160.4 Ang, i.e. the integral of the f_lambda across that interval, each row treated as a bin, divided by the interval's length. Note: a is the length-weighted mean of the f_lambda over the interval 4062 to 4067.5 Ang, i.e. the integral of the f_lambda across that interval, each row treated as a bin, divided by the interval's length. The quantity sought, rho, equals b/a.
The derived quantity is 1.03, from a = 33.7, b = 34.6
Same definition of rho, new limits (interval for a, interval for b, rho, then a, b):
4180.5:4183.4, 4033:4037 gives 1.01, 34.1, 34.3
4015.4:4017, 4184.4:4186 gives 0.97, 34.8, 33.8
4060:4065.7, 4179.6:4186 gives 1.00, 34.1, 34.0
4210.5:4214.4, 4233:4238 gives 1.05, 33.9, 35.5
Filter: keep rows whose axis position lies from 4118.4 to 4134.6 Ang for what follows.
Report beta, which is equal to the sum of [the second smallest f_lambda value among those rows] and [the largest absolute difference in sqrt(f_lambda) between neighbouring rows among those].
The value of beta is 34.0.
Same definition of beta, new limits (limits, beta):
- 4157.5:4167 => 34.7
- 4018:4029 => 34.5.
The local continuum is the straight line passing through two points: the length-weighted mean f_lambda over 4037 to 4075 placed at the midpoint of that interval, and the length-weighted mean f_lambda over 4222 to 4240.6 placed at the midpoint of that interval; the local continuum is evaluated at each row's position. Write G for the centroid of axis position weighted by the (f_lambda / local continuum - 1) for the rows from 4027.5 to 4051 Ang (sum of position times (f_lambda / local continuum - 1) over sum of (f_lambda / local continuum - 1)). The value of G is 4038.2 Ang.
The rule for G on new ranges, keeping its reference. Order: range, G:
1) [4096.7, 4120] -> 4101.2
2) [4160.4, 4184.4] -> 4165.4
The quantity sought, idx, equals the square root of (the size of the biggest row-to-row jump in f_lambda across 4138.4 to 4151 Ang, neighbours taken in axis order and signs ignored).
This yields 0.59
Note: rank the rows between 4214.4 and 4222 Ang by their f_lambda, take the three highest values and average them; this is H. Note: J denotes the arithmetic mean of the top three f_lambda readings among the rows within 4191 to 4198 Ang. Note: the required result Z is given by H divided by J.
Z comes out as 0.98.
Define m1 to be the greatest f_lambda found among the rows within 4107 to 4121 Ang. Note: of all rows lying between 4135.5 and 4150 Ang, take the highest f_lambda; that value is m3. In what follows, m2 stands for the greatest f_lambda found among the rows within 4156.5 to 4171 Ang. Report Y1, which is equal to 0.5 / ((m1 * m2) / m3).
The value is 0.0140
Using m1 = 35.03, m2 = 35.93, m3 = 35.19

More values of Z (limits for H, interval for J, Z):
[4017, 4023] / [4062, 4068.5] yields 1.03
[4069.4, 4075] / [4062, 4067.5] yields 1.00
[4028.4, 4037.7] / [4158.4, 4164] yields 0.96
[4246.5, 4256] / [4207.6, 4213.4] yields 1.02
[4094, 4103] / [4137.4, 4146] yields 0.98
